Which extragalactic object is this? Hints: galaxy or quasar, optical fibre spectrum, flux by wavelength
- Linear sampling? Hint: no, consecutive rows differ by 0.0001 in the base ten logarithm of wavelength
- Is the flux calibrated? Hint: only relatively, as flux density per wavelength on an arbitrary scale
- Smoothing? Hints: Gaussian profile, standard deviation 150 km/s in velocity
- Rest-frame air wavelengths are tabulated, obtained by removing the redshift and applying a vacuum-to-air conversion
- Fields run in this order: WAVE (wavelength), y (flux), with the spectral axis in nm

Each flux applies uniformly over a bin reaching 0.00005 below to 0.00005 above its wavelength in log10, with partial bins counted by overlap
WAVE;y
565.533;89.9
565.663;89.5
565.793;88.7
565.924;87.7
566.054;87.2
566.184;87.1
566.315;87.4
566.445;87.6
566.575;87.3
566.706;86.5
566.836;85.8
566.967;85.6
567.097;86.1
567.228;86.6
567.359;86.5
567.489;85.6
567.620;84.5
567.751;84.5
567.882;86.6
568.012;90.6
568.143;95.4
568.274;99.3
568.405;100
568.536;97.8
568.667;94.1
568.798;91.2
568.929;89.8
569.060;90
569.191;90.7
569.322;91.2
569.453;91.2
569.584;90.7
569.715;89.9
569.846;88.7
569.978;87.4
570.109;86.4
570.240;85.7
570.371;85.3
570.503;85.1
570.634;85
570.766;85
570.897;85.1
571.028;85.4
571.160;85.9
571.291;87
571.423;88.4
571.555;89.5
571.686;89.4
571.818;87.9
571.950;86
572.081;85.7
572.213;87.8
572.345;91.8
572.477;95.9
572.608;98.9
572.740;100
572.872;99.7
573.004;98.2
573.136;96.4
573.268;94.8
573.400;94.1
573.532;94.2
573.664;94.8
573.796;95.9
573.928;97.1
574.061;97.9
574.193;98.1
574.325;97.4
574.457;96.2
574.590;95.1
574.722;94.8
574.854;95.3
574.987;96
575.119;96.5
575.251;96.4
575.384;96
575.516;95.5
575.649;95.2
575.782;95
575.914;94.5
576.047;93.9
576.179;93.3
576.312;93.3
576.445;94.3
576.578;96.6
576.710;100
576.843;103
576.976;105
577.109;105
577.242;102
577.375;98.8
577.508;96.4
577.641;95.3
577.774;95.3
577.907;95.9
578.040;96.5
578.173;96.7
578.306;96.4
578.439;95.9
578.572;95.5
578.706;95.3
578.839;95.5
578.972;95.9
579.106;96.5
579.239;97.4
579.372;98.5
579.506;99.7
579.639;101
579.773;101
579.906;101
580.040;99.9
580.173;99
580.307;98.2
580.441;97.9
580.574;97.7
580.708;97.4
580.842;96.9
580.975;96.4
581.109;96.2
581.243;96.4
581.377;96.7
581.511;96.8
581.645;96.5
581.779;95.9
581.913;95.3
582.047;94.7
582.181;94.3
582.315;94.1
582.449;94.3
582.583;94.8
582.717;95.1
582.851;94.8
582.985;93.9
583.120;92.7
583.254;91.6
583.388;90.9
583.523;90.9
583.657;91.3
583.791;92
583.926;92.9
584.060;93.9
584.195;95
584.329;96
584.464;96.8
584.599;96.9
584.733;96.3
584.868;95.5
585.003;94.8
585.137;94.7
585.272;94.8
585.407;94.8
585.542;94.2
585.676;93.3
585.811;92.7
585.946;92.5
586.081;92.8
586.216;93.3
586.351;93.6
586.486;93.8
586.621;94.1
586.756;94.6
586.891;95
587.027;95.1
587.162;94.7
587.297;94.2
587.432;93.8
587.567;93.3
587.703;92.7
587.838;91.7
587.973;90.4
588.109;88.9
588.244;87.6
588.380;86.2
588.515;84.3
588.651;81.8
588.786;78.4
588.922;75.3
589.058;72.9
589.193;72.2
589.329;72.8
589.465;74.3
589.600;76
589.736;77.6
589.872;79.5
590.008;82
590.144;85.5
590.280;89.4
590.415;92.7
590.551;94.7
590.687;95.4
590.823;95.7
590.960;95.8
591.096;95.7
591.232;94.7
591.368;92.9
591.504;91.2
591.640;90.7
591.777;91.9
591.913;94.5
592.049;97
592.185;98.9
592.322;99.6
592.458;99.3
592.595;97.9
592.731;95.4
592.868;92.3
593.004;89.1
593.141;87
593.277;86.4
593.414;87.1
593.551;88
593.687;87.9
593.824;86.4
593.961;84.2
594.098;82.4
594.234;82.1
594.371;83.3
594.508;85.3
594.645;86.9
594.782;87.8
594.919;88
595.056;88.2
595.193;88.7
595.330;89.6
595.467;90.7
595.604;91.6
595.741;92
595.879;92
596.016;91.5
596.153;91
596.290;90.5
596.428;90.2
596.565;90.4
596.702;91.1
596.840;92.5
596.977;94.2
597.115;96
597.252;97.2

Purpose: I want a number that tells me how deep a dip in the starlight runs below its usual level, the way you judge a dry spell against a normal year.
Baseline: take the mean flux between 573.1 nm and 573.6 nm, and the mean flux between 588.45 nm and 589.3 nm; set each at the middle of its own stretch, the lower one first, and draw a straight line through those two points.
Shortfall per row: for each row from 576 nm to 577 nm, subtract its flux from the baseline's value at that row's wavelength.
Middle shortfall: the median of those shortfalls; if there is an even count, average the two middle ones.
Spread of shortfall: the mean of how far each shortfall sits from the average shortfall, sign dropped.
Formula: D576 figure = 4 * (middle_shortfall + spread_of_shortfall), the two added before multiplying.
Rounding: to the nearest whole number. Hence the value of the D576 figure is 0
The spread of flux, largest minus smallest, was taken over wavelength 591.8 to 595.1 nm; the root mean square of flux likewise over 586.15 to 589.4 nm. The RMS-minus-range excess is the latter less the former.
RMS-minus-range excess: 71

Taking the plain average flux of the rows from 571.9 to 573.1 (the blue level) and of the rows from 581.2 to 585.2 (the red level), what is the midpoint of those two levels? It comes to 94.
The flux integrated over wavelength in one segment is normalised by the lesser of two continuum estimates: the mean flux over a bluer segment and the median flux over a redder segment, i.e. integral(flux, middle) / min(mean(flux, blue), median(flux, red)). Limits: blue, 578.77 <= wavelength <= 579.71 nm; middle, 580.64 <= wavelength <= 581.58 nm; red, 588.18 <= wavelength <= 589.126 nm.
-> 1.11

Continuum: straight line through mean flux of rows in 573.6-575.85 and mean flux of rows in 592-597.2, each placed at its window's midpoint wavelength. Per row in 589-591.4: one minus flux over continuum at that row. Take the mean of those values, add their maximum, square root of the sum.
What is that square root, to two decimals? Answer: 0.53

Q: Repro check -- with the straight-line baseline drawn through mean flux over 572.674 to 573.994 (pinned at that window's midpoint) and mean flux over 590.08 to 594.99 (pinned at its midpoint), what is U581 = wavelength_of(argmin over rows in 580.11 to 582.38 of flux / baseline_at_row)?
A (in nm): 582.315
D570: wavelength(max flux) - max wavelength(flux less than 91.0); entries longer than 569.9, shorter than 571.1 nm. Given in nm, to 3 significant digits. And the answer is -1.05 nm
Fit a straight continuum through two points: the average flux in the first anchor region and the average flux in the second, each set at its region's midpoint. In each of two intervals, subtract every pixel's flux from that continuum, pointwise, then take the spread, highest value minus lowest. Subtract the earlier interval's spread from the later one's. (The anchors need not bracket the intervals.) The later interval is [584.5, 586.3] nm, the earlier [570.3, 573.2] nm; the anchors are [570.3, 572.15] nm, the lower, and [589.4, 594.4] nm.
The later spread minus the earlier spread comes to -10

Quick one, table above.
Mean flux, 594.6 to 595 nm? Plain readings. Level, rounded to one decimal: 87.6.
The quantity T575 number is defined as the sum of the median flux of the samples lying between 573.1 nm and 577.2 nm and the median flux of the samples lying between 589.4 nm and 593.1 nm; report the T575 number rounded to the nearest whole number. 189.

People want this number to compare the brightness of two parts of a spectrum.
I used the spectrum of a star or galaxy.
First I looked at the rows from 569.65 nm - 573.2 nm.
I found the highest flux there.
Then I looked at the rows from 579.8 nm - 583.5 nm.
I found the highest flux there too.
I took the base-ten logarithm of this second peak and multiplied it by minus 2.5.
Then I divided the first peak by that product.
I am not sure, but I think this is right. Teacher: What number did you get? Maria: -20.0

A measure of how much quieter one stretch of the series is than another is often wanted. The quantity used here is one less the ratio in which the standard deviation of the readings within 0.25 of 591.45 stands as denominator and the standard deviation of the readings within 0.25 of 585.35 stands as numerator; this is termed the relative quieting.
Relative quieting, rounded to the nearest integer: 1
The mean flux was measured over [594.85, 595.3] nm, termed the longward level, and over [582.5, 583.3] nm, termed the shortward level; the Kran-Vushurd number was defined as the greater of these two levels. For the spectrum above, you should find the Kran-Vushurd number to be 94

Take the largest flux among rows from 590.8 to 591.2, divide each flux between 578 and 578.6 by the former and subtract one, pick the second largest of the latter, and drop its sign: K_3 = 0.007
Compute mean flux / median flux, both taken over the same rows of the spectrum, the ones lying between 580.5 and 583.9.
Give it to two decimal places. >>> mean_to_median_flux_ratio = 1.00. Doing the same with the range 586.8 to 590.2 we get 0.99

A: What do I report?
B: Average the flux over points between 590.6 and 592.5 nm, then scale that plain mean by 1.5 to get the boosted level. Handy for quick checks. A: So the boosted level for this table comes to 143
